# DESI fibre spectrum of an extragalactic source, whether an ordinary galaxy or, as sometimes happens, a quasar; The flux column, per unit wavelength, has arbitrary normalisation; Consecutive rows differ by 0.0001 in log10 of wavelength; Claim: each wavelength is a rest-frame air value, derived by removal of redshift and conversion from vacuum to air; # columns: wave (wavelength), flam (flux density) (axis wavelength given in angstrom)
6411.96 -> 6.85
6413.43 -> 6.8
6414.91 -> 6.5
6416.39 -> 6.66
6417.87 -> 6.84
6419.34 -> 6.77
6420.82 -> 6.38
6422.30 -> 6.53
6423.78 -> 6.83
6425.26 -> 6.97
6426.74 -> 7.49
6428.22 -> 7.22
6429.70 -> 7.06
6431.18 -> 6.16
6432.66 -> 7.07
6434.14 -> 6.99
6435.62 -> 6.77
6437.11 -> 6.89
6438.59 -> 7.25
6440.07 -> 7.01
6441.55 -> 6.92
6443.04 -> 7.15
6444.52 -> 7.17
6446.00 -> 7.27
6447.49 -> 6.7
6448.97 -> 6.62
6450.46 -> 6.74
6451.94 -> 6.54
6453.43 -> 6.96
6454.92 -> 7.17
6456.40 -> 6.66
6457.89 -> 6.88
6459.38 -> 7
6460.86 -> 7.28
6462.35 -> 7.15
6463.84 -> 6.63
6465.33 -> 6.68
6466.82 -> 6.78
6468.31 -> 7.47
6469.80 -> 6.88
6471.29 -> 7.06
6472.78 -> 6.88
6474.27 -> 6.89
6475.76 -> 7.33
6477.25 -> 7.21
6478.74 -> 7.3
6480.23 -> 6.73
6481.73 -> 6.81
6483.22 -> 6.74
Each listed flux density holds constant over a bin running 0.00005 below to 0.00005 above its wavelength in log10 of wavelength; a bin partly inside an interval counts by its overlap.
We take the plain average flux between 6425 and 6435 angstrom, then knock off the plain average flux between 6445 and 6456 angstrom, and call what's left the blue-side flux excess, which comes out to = 0.14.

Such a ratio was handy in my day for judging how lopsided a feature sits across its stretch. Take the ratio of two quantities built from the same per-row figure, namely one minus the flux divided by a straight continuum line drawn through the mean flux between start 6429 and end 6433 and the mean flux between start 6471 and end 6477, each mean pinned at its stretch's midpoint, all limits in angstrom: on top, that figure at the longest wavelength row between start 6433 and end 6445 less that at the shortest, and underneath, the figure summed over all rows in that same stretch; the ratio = 0.1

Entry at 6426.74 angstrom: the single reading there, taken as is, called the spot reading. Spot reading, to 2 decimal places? 7.49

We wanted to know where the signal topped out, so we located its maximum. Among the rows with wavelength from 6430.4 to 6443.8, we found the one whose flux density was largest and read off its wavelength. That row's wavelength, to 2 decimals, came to 6438.59 angstrom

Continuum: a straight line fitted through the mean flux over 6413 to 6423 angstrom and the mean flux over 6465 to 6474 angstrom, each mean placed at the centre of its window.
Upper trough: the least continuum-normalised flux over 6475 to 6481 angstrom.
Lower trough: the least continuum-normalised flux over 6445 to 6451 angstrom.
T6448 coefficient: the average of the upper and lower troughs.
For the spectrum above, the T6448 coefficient 0.963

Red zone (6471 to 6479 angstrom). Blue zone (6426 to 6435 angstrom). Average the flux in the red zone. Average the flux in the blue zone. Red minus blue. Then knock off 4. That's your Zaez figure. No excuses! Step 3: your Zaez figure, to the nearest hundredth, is -3.89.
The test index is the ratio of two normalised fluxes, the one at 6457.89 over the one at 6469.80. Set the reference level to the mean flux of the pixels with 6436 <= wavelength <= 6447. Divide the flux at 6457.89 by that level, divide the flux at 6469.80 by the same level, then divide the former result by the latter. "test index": 1.00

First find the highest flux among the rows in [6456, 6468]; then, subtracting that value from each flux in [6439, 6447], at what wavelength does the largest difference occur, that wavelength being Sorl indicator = 6446.00 angstrom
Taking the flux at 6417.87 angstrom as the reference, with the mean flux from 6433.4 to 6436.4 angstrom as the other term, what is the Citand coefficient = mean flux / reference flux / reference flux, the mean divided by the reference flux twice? 0.147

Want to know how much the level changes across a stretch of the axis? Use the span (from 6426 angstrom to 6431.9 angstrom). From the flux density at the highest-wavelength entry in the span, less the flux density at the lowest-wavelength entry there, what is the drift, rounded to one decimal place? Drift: -1.3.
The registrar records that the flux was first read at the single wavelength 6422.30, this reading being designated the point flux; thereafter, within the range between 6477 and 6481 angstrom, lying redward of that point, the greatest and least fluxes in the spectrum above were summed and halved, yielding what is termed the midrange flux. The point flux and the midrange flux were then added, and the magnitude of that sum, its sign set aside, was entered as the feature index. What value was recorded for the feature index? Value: 13.5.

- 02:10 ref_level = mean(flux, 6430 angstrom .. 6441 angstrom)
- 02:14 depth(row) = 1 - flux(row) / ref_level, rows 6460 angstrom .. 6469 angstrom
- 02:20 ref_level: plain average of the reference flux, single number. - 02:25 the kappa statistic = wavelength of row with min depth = 6468.31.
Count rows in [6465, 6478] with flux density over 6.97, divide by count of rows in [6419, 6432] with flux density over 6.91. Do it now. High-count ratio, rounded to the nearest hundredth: 1.00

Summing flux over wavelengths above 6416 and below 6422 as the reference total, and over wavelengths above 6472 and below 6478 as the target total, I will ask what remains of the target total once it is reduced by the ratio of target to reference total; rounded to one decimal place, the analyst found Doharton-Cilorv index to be 27.2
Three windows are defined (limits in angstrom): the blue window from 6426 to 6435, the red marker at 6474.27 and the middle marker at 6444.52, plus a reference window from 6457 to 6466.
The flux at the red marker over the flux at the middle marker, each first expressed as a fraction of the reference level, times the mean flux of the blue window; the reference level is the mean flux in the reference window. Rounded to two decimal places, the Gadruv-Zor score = 6.73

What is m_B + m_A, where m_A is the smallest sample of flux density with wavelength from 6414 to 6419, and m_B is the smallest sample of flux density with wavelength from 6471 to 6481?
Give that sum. 13.2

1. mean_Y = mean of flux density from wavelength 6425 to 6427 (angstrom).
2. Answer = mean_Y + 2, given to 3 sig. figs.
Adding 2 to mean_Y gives 9.23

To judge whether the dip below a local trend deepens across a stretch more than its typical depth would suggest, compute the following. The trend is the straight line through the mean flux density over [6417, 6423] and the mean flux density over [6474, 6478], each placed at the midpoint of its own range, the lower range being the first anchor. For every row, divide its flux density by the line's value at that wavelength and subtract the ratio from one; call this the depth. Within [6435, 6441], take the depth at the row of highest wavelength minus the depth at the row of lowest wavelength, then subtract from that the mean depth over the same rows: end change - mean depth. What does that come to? 0.00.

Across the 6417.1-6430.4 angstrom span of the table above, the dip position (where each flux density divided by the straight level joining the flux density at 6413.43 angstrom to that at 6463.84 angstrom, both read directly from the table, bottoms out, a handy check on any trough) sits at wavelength 6420.82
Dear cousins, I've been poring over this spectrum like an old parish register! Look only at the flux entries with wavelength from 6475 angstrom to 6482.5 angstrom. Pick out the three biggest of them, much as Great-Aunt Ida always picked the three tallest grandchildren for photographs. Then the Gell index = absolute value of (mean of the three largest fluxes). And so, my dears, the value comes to 7.28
